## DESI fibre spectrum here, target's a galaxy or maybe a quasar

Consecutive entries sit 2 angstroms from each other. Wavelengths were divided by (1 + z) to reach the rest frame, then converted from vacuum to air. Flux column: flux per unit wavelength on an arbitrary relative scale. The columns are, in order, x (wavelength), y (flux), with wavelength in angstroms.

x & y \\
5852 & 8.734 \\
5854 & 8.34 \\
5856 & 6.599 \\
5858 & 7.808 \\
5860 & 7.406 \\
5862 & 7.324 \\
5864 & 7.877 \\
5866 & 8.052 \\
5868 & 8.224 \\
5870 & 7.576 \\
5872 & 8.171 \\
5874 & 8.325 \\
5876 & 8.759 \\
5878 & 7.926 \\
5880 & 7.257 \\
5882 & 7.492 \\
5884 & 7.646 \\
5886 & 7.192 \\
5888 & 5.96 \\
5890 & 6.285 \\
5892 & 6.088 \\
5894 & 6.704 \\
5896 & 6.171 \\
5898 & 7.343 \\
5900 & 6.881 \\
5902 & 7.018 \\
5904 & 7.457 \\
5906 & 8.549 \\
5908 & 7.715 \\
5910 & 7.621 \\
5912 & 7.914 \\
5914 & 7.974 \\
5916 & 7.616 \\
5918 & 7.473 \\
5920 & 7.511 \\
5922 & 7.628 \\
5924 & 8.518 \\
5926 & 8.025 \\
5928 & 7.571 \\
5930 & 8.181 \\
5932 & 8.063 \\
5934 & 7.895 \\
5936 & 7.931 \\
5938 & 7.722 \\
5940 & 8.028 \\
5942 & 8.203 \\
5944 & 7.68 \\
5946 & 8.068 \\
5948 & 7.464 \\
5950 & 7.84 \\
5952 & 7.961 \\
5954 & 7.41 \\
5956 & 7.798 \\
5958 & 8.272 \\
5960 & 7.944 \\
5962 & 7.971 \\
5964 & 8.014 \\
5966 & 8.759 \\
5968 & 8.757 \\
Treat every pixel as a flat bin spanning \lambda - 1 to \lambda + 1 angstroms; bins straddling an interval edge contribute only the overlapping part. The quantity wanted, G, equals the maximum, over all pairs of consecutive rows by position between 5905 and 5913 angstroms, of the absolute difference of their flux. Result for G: 0.83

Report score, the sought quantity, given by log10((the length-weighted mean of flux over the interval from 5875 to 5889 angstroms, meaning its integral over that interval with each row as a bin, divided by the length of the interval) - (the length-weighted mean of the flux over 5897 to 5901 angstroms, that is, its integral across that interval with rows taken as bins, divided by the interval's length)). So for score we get -0.46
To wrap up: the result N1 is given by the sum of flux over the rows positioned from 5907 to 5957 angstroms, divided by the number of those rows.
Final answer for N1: 7.83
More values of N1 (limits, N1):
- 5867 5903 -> 7.28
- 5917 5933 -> 7.87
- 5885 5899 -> 6.53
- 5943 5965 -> 7.86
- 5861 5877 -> 8.04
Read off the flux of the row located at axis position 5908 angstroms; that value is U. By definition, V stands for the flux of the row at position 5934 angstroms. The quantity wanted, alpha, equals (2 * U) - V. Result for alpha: 7.5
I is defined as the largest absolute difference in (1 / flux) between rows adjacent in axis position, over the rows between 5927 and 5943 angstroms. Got 0.010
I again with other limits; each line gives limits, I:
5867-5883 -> 0.012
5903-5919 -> 0.017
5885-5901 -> 0.029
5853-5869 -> 0.032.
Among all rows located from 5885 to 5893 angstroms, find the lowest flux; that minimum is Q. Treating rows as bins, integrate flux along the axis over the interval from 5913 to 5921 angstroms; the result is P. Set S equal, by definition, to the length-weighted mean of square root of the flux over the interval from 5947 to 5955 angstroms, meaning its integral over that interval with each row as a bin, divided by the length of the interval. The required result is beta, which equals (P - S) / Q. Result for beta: 9.80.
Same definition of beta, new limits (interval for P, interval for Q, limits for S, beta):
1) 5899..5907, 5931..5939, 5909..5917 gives 7.38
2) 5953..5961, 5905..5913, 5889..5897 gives 7.92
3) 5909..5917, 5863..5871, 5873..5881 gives 7.84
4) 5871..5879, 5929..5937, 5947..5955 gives 8.05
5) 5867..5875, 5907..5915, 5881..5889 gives 8.13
